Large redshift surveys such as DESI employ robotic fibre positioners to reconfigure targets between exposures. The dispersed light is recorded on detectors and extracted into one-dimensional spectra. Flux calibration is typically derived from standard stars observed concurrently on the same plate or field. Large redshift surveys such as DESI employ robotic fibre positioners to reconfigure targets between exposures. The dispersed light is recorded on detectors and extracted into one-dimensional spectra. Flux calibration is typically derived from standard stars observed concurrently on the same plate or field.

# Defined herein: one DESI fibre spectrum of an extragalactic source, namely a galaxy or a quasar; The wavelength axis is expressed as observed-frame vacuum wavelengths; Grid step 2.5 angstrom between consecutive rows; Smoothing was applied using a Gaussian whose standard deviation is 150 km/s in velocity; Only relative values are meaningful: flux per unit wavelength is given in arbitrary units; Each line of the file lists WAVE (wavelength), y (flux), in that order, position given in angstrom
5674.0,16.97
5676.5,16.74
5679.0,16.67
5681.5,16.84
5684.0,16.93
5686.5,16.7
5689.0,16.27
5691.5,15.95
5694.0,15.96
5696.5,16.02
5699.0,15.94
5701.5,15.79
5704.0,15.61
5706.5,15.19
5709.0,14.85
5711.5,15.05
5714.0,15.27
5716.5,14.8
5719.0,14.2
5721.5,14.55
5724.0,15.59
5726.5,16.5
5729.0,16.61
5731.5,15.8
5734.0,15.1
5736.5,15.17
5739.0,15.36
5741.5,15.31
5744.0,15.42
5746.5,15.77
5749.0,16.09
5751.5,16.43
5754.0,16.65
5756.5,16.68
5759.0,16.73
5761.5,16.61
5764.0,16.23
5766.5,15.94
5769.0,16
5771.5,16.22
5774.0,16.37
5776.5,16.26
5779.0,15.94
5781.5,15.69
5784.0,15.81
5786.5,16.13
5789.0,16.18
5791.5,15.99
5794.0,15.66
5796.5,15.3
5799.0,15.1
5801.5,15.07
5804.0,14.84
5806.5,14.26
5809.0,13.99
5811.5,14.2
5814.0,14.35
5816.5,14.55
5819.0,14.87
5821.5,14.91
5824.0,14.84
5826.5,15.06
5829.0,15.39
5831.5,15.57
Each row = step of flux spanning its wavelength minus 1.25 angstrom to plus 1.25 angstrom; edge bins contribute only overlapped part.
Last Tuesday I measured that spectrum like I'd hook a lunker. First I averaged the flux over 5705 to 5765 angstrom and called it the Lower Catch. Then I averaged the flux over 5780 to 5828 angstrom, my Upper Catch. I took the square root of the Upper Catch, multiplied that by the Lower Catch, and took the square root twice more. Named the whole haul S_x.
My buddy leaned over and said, 2.79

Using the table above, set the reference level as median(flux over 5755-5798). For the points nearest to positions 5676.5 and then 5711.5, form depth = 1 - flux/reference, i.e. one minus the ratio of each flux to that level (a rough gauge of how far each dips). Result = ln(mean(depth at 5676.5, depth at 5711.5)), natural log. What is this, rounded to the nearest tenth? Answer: -4.2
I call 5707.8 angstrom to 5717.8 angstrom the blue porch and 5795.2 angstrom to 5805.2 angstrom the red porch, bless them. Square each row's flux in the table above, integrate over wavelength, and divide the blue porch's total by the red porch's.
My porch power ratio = 0.99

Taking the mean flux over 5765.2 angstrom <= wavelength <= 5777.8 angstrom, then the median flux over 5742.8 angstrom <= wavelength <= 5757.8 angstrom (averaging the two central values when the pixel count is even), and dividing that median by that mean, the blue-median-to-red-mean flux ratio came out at 1.01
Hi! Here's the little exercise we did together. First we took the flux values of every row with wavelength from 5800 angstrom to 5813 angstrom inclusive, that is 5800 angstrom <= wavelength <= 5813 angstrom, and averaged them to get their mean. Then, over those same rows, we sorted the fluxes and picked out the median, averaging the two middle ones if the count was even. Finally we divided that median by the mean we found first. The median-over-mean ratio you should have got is 0.985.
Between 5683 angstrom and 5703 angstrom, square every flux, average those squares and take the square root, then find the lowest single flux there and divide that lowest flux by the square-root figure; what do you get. 0.975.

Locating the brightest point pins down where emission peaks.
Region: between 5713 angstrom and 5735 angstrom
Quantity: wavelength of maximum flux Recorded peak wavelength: 5729.0 angstrom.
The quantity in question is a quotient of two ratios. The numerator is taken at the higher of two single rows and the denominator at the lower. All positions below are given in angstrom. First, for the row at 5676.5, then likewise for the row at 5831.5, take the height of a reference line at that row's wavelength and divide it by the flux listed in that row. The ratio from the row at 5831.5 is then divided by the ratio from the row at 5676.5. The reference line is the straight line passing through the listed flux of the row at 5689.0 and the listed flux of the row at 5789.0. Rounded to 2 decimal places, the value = 1.07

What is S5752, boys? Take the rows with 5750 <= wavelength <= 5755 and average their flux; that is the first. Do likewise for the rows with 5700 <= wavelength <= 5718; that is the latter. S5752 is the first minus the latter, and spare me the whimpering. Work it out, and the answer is 1.3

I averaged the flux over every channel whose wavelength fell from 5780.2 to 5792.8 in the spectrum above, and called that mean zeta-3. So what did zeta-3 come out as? 16.0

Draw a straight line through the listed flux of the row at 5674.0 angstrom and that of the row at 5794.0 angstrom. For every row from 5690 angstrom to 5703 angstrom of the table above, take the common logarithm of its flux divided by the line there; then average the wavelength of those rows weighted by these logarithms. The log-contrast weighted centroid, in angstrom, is 5696.6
